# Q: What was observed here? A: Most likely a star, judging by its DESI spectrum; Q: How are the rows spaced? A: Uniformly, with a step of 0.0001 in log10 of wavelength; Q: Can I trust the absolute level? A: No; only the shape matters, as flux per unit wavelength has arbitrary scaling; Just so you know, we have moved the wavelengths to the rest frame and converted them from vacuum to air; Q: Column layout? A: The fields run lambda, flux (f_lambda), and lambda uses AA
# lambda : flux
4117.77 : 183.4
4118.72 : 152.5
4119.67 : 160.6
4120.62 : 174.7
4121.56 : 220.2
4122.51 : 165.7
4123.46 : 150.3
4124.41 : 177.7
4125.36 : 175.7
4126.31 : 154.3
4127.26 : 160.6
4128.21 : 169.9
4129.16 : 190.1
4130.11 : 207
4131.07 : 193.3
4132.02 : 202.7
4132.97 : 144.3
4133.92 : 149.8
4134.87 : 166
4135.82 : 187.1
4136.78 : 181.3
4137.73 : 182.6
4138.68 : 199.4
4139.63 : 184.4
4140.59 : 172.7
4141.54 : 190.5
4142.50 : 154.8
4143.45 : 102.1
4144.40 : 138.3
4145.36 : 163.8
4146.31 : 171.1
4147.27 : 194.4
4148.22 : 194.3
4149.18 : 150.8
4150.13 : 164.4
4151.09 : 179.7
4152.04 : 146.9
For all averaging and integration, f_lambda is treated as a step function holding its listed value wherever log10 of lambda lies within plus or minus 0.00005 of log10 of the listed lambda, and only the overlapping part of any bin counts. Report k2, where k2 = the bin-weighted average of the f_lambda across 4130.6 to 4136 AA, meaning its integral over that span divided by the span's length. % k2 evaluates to 173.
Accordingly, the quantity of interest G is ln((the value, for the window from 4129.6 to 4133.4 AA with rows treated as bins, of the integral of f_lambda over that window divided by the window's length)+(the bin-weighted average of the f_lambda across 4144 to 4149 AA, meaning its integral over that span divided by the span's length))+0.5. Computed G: 6.38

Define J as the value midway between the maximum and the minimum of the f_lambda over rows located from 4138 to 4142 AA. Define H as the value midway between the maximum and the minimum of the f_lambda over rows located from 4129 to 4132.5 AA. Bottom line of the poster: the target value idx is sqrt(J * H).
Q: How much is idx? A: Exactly 192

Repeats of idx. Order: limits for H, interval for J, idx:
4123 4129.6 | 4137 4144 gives 160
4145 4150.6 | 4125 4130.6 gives 177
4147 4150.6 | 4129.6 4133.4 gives 174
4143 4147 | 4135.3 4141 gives 159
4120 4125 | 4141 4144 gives 165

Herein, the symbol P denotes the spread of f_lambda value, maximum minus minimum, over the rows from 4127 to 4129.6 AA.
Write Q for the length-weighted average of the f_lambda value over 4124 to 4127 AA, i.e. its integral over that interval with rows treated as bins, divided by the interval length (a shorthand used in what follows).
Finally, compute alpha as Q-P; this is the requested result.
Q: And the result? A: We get 139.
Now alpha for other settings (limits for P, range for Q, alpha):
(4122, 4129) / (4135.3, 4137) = 156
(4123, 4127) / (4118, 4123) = 148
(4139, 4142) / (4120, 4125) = 160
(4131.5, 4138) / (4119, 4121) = 107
